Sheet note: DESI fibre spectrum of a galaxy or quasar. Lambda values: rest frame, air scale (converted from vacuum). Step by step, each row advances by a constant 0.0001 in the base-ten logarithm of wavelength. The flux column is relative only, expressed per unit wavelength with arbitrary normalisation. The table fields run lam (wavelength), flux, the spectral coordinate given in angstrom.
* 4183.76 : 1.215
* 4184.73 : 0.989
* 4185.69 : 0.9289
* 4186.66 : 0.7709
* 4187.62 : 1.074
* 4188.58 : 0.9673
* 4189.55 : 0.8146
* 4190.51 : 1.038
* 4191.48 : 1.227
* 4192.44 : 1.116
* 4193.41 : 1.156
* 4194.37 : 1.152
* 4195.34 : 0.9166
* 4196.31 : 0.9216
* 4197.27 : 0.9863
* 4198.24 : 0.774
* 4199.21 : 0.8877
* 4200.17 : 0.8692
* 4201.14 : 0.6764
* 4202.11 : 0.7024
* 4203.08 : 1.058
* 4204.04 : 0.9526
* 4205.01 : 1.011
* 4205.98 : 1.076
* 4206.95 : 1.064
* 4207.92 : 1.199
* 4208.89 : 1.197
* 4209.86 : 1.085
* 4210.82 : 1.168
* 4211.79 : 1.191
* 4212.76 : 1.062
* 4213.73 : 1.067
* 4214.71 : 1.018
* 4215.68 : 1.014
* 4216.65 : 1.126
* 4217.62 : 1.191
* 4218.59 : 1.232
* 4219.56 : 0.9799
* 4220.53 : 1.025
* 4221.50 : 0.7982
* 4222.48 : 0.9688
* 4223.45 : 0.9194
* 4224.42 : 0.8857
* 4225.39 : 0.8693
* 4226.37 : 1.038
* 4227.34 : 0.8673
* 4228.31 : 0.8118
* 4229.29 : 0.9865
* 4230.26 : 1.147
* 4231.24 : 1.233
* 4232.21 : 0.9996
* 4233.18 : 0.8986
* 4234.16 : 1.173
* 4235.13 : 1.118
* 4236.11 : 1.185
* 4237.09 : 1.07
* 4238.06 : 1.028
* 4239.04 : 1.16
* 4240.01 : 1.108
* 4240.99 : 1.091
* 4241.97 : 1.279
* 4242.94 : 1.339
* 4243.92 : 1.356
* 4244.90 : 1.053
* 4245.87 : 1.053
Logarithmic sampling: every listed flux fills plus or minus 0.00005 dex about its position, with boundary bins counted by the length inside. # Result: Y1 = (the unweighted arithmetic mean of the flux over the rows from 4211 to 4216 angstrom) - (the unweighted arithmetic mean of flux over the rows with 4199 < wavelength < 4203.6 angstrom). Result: 0.23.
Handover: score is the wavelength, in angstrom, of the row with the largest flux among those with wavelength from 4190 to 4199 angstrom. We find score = 4191.48 angstrom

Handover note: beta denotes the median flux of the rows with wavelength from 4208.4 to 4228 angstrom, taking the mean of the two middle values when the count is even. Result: 1.03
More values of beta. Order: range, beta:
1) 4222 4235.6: 0.98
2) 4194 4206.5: 0.92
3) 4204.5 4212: 1.13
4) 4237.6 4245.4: 1.13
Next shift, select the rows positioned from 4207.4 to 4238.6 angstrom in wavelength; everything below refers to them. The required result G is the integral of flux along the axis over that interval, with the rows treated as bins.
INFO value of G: 32.7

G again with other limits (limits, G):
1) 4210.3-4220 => 10.7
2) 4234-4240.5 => 7.3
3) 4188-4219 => 31.9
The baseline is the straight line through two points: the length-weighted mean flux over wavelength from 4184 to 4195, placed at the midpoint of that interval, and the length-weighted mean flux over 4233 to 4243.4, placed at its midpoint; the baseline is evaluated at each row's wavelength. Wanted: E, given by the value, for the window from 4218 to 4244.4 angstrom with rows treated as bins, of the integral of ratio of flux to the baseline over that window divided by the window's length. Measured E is 0.94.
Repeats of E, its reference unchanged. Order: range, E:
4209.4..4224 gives 0.97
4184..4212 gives 0.96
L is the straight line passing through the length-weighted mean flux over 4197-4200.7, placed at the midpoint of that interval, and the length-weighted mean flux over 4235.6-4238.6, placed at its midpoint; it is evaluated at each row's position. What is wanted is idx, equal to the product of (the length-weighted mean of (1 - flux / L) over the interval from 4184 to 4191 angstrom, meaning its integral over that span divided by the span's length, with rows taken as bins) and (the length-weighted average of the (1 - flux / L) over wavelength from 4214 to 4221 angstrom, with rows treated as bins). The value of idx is 0.02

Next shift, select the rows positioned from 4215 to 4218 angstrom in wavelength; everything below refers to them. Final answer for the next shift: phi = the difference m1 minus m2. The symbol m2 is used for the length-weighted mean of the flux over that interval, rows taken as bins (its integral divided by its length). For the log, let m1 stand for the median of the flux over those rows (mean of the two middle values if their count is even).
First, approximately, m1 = 1.13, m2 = 1.10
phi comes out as 0.024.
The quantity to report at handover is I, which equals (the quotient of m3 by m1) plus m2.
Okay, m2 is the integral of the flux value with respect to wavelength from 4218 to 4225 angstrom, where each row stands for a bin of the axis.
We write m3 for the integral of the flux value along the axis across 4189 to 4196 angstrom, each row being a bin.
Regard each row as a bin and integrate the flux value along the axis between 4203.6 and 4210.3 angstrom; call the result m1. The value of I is 7.8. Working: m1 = 7.3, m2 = 6.83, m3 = 7.4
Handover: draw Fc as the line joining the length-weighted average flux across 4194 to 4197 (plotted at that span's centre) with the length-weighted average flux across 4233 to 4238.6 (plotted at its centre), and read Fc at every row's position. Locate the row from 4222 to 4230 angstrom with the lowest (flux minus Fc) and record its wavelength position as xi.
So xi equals 4228.31 angstrom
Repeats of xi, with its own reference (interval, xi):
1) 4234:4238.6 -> 4238.06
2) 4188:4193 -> 4189.55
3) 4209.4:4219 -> 4215.68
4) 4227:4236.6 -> 4228.31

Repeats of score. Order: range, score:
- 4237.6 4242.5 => 4241.97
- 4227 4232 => 4231.24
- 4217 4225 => 4218.59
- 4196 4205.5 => 4203.08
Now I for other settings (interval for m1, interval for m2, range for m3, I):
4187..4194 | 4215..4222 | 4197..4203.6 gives 8.1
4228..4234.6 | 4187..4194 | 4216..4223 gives 8.4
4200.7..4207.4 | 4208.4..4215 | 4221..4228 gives 8.4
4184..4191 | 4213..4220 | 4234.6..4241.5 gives 8.8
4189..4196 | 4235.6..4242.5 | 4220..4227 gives 8.7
